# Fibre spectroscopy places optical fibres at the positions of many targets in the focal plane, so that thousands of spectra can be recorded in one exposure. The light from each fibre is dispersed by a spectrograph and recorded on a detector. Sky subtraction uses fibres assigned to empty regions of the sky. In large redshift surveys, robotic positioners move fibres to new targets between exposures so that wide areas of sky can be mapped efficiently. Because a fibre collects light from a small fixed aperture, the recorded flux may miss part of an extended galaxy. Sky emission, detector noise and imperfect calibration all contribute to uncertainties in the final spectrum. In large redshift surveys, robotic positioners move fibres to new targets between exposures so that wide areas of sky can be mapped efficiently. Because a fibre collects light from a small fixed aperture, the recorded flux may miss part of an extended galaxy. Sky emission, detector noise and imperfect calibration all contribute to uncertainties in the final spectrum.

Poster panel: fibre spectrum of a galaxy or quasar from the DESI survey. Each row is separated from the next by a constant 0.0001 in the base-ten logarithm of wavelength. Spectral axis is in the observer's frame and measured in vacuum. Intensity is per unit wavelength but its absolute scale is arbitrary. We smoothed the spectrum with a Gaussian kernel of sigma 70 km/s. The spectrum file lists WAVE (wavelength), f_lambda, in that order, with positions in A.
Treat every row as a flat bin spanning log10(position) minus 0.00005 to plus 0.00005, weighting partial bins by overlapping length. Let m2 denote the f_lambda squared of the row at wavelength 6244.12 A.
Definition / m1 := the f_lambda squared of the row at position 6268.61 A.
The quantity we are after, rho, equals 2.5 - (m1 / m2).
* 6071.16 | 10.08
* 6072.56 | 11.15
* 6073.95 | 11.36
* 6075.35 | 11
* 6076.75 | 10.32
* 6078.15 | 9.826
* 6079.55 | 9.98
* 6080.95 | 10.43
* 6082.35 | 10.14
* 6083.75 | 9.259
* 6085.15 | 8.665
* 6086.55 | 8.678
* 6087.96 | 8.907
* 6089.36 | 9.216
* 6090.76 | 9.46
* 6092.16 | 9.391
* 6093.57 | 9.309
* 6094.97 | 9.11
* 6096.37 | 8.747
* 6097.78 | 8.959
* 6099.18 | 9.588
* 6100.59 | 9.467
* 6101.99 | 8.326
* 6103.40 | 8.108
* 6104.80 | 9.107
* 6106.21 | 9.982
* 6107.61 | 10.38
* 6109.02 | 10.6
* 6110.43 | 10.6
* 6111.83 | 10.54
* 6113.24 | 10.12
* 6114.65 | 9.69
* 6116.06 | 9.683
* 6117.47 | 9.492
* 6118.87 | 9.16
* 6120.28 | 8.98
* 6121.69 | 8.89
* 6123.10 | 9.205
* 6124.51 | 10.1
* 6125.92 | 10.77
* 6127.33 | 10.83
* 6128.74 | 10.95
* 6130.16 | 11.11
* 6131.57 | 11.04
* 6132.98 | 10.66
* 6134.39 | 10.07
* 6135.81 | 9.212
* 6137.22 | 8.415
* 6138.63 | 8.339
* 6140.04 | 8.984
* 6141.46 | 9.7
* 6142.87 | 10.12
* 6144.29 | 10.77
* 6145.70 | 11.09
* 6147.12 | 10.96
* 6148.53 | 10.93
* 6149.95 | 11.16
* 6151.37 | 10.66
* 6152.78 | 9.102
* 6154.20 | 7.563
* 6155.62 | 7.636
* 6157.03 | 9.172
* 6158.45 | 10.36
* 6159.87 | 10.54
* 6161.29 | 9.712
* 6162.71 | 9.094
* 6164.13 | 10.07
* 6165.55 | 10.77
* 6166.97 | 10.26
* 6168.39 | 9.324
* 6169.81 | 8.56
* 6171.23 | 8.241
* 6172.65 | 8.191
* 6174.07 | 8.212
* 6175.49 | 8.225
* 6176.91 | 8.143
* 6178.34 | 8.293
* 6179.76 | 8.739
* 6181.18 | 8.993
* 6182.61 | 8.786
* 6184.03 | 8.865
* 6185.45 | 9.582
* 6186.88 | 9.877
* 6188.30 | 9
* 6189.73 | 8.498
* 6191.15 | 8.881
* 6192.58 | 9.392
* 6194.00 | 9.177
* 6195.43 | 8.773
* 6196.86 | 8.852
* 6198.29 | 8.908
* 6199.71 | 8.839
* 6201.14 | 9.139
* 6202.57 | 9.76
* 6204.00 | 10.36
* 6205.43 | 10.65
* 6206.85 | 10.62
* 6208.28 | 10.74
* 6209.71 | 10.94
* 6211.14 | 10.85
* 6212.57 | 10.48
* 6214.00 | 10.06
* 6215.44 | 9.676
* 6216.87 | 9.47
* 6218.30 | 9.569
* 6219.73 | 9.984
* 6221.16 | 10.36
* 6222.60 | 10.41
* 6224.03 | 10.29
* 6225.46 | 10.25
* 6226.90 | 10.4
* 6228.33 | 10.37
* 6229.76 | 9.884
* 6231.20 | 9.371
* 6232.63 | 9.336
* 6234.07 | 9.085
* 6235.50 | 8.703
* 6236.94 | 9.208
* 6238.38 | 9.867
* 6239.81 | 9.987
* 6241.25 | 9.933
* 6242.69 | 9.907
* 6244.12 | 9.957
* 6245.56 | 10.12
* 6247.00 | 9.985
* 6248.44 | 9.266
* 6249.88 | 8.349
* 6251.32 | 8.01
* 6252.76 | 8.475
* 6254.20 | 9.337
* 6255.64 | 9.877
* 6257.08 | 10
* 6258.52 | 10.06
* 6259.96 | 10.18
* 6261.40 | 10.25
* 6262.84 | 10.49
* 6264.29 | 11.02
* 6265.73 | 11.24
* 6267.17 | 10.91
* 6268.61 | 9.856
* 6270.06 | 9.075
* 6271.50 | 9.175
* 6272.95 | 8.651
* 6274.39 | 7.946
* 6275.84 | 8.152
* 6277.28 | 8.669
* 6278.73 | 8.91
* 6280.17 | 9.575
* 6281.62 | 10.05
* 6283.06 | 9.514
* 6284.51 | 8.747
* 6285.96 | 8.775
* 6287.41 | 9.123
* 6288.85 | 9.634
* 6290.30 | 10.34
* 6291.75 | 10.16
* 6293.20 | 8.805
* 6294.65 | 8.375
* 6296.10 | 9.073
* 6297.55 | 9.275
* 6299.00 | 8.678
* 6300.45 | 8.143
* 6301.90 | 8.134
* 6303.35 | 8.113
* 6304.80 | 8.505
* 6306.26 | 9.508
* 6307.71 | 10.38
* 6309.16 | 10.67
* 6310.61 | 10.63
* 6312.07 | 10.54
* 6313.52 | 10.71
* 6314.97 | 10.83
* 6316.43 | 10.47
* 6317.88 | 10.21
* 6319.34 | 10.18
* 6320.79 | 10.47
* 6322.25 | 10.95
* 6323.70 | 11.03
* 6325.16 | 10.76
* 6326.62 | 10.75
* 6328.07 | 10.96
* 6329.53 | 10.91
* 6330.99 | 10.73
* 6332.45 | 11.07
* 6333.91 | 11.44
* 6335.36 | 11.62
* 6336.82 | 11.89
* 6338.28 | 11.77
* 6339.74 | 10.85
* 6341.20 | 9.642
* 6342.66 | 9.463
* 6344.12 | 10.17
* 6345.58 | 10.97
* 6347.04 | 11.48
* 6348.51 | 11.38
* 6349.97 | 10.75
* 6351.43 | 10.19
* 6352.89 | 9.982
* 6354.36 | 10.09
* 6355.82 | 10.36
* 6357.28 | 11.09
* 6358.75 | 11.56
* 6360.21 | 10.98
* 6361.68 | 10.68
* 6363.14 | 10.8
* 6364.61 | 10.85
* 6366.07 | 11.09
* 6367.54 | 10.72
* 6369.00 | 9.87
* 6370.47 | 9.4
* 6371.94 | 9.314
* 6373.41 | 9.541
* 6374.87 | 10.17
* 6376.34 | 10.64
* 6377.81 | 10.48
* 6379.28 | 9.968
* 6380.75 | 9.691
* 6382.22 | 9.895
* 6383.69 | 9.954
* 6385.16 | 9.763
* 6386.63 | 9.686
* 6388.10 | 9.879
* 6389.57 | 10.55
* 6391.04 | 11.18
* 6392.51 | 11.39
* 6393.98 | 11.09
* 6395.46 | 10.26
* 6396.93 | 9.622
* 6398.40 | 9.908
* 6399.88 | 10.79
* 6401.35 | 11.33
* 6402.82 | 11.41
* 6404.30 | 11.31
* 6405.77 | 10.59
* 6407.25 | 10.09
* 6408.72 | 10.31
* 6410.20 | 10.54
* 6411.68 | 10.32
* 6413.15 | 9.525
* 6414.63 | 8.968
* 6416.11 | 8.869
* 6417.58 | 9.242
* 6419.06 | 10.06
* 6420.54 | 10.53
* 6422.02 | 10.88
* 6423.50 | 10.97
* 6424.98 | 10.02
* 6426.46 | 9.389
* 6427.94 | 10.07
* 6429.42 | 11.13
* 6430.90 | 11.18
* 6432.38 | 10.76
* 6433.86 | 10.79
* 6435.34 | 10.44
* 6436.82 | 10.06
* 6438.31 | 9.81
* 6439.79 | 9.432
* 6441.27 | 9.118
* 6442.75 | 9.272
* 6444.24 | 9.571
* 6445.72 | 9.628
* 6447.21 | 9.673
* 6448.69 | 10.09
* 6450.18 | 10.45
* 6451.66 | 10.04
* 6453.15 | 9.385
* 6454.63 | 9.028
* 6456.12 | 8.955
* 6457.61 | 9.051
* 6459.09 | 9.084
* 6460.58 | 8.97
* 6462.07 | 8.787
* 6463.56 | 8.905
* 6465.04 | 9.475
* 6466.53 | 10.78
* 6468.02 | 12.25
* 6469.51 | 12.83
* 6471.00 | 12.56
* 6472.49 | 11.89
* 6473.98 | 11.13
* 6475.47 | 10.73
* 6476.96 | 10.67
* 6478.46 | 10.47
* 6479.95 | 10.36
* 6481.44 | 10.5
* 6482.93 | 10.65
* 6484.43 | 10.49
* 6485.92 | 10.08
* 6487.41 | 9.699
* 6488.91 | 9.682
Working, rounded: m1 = 97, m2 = 99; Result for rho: 1.52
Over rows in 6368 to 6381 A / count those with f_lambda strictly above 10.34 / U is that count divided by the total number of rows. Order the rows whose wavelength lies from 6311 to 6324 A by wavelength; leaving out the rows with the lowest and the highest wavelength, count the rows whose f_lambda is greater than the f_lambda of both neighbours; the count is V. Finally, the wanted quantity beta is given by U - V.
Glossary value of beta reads -0.8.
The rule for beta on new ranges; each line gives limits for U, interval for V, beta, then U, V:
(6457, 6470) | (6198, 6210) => -0.7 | 0.33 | 1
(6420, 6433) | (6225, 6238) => -0.3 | 0.67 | 1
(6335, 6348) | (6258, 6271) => -0.3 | 0.67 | 1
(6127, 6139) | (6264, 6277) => -1.4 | 0.56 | 2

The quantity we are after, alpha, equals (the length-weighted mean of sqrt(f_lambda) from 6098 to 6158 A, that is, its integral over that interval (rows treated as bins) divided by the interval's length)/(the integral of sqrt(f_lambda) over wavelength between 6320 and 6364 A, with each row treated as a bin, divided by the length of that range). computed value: 0.95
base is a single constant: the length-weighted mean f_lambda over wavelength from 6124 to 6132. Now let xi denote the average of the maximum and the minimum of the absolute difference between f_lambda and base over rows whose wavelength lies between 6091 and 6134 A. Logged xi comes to 1.36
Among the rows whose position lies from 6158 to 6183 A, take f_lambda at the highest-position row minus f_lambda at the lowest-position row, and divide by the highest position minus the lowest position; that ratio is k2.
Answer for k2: -0.07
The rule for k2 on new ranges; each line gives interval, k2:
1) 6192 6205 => 0.08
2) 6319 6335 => 0.09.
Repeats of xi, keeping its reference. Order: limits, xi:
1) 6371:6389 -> 0.83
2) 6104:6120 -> 0.95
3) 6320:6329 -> 0.19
